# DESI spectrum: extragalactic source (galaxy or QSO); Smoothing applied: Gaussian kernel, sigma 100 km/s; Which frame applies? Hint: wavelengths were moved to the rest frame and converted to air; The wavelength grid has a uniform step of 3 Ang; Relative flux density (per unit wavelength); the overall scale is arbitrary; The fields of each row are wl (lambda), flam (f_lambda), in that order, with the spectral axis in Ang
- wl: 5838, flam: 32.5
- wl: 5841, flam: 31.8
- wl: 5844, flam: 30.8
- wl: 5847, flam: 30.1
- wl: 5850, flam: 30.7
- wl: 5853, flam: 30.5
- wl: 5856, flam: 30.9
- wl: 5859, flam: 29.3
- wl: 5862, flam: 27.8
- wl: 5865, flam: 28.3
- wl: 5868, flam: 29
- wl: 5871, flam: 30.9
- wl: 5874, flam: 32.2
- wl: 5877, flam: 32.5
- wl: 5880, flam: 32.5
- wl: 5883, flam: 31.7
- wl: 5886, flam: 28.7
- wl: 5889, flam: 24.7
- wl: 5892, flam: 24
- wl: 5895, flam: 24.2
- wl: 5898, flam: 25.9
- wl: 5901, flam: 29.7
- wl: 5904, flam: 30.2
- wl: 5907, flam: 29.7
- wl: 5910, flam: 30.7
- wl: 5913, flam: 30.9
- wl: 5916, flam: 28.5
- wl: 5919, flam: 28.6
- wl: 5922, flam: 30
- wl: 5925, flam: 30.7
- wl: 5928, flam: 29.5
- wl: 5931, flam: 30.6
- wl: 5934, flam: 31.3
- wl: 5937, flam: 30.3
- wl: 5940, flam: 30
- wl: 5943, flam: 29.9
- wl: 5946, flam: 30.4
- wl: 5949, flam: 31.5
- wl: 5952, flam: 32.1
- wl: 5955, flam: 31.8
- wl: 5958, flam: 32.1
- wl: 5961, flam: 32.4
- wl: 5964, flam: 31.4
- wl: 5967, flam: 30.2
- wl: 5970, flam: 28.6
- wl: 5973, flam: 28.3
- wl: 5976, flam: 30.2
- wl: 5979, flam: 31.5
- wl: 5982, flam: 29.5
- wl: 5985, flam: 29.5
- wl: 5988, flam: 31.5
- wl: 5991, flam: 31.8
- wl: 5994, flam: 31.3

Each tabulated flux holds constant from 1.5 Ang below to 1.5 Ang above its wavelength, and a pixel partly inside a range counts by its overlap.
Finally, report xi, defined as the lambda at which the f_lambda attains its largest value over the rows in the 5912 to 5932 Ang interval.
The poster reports 5913 Ang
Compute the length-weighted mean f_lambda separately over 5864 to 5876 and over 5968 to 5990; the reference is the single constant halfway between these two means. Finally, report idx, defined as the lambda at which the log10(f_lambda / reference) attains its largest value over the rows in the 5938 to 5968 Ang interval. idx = 5961 Ang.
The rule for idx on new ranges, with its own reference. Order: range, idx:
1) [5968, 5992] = 5991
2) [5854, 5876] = 5874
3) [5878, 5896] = 5880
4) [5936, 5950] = 5949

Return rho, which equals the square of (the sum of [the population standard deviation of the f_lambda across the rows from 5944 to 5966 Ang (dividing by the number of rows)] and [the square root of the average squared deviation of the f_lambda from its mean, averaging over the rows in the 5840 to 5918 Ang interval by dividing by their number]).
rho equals 9.0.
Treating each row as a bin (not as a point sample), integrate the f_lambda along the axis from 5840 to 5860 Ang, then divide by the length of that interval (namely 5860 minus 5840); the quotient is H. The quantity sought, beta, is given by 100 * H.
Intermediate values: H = 30.6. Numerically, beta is 3059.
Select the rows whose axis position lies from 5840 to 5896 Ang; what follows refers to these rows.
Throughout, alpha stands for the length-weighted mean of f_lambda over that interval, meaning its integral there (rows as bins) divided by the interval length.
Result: 29.53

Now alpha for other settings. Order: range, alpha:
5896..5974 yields 30.18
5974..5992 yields 30.57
